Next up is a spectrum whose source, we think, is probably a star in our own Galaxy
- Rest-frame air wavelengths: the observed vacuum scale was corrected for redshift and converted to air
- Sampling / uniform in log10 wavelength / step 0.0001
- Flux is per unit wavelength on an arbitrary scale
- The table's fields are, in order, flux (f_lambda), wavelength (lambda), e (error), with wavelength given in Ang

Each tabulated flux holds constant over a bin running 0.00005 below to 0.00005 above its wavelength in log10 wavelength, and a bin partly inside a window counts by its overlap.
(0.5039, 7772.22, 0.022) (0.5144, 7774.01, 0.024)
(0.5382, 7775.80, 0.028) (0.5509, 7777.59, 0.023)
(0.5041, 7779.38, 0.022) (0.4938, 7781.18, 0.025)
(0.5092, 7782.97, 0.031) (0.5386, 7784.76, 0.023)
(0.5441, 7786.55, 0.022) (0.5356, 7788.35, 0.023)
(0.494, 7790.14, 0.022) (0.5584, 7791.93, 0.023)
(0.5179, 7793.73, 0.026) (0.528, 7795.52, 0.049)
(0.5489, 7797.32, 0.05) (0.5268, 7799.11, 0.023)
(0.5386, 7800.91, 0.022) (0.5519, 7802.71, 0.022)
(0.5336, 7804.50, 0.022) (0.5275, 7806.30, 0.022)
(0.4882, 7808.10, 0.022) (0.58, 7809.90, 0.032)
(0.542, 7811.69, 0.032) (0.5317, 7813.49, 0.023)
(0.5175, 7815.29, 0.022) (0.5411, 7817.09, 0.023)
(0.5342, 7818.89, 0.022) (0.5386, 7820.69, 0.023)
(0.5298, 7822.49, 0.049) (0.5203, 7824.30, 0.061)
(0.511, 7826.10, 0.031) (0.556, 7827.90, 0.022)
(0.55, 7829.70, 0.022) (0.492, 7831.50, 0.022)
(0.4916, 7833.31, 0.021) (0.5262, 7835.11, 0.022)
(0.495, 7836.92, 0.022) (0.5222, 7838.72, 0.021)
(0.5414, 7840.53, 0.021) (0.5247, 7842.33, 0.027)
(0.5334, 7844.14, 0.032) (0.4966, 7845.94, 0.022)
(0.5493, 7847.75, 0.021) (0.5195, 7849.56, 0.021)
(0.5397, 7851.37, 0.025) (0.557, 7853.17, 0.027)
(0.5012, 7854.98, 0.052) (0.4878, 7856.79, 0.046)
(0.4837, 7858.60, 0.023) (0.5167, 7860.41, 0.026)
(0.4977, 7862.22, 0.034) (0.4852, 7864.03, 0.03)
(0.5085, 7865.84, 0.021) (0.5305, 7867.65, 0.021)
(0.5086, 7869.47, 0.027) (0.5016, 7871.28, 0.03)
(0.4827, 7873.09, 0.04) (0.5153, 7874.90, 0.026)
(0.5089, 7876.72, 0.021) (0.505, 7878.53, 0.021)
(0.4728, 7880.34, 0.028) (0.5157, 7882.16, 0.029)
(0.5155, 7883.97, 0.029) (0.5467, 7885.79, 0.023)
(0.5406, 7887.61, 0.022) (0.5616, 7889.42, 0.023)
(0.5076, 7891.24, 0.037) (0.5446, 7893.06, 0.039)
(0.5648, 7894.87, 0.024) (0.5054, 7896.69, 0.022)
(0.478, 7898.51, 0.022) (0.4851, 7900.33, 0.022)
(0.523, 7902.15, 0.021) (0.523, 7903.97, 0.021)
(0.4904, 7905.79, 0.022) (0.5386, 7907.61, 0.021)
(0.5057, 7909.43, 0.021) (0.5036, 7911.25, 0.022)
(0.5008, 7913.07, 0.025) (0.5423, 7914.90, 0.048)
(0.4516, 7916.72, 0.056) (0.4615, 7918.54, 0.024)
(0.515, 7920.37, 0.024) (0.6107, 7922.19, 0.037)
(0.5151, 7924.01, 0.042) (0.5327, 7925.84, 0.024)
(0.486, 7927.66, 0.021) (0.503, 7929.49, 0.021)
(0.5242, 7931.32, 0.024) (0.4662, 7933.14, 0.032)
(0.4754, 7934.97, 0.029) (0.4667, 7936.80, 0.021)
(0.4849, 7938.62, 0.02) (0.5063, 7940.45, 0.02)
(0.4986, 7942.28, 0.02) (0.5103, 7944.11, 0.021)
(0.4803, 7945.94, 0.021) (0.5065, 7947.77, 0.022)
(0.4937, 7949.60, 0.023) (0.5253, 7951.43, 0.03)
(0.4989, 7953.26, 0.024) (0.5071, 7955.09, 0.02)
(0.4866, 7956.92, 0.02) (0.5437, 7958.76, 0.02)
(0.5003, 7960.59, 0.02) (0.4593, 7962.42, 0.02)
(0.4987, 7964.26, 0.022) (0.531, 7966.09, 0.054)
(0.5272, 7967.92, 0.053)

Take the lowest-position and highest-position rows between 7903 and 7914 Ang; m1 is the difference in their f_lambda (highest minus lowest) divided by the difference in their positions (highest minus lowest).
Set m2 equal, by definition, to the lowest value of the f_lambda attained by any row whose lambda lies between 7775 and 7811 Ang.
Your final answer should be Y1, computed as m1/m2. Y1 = -0.0050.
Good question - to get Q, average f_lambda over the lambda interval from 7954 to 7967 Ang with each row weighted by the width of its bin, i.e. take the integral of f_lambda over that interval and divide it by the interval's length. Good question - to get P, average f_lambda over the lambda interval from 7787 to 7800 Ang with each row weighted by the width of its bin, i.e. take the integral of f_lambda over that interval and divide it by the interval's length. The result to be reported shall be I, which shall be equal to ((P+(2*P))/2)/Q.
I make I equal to 1.58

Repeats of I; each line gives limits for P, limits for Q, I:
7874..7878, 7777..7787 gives 1.47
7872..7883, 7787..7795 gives 1.42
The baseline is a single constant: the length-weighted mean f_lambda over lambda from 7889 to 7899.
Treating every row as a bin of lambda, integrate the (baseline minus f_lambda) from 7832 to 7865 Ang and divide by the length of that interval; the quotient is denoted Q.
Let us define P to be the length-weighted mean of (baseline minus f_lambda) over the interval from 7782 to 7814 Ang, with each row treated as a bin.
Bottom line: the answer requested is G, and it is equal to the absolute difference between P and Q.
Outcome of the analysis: 0.018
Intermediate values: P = -0.006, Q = 0.013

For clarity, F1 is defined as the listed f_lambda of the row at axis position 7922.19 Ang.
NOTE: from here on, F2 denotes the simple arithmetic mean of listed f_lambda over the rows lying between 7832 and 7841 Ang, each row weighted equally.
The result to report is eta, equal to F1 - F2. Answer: 0.10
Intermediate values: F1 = 0.6107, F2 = 0.515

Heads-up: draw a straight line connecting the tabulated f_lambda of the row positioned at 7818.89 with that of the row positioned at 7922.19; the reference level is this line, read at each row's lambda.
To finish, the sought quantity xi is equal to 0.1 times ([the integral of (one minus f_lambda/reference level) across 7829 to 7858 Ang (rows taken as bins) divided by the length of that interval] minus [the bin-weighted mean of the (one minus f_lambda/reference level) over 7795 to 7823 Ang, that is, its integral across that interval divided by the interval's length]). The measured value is 0.007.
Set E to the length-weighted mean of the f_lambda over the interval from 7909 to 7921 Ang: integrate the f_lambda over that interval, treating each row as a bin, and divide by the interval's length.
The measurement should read 0.496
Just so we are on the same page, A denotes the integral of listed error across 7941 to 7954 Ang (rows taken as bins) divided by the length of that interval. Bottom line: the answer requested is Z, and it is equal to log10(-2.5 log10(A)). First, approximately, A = 0.0229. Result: 0.613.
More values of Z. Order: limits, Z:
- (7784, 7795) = 0.607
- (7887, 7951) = 0.597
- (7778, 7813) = 0.594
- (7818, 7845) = 0.590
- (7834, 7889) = 0.594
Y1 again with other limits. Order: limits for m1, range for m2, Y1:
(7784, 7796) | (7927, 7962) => -0.0021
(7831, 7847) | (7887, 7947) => 0.0007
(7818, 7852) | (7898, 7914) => 0.0004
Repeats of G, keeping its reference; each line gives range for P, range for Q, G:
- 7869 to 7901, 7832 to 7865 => 0.000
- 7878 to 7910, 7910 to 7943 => 0.016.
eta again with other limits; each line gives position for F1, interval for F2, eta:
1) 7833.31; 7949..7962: -0.02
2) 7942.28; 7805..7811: -0.03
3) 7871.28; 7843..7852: -0.03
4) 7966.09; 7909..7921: 0.03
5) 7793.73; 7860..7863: 0.01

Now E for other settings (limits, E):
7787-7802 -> 0.531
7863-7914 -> 0.513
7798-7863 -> 0.525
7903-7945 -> 0.505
